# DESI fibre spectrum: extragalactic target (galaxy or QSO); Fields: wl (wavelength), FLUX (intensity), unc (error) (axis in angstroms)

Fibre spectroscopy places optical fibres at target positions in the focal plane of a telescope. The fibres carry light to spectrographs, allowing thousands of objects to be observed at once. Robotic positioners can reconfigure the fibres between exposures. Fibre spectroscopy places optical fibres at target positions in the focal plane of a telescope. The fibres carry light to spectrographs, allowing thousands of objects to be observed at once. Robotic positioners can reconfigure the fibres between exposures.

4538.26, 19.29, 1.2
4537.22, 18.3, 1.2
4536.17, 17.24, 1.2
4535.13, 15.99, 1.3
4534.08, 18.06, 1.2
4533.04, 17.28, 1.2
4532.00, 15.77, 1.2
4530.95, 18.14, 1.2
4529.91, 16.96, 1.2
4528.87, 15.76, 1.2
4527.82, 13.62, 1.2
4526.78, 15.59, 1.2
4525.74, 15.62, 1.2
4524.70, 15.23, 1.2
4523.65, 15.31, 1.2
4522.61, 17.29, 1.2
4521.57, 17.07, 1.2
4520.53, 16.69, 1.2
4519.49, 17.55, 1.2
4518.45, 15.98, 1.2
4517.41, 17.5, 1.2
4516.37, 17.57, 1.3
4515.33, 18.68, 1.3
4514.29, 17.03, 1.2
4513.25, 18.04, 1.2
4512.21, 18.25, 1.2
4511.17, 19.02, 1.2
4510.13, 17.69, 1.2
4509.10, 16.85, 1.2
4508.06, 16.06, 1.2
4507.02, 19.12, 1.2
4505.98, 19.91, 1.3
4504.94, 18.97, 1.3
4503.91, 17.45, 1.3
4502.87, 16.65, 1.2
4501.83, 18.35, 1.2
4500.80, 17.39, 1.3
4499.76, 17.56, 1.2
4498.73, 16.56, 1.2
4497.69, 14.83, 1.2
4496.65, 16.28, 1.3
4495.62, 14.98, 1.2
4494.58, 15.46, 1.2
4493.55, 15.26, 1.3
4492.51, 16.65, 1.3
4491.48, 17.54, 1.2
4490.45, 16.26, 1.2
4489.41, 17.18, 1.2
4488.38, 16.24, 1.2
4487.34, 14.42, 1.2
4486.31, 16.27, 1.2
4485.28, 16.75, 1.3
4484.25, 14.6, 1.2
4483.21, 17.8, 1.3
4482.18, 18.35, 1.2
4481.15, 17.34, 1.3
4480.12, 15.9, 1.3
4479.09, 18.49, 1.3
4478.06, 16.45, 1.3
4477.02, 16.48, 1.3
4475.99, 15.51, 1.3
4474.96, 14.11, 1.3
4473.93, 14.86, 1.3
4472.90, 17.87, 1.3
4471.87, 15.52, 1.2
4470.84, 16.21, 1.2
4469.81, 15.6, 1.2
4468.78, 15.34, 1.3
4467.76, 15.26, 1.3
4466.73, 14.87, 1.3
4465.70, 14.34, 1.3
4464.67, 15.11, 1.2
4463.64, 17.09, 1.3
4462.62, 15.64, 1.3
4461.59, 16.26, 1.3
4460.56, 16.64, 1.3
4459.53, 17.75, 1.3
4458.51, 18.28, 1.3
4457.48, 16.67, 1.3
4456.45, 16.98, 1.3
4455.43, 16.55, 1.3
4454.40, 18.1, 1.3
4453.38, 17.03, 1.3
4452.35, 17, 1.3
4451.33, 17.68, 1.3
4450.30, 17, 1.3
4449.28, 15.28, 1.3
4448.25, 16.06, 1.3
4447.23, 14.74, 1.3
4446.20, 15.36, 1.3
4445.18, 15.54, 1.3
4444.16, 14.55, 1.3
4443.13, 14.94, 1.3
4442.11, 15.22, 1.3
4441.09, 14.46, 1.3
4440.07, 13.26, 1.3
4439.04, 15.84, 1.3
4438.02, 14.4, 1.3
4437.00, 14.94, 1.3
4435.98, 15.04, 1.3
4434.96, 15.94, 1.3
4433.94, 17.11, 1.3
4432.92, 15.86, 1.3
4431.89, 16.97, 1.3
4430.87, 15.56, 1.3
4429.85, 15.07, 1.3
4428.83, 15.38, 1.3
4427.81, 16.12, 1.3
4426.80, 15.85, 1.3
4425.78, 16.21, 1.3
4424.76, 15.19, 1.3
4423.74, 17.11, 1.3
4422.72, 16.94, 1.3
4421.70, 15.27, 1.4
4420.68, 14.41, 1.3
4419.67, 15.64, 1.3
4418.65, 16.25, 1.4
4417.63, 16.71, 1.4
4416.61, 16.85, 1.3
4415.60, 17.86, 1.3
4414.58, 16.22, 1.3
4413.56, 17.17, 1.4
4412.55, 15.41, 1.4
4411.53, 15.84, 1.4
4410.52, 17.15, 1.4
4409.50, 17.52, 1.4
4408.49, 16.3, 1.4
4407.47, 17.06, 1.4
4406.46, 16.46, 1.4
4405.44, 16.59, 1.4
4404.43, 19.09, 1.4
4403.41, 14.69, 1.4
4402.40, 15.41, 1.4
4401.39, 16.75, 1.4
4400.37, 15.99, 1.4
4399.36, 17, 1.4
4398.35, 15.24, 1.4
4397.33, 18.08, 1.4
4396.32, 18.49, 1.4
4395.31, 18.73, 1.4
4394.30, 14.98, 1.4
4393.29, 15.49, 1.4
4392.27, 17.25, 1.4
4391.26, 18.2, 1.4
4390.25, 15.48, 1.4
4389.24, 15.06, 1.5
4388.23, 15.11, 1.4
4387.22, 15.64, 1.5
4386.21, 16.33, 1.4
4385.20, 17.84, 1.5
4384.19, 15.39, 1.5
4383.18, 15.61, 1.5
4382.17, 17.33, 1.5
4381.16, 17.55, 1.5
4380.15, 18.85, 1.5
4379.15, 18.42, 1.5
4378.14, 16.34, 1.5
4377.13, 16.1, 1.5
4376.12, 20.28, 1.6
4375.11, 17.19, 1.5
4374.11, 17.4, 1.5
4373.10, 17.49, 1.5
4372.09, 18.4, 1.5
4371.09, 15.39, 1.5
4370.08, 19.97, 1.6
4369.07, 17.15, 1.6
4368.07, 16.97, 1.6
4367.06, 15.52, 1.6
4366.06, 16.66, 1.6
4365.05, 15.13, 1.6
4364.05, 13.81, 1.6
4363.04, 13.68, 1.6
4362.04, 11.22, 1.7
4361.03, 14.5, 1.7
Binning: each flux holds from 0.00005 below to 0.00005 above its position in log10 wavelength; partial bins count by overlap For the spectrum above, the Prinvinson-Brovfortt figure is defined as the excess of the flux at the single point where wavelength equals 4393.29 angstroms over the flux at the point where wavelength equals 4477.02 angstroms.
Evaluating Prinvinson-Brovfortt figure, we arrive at -1.0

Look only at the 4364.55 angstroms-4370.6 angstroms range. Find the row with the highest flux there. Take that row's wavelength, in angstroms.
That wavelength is 4370.08 angstroms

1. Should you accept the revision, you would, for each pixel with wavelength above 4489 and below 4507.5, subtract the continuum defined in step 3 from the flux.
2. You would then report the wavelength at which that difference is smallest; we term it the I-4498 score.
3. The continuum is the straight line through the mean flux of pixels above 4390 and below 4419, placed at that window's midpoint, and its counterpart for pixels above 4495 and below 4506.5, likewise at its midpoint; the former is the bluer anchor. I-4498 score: 4497.69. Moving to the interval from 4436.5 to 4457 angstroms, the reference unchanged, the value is 4440.07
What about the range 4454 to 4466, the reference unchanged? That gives 4465.70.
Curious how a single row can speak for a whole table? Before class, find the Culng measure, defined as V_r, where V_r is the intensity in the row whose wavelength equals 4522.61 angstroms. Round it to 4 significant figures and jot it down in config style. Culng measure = 17.29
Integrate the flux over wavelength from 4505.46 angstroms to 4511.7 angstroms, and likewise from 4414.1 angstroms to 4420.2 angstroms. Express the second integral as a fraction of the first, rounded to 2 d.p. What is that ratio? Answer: 0.90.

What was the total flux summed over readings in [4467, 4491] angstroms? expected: 373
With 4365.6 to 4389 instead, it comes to 393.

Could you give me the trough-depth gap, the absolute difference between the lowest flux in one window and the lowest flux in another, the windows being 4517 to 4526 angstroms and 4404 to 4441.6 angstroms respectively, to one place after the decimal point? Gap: 2.0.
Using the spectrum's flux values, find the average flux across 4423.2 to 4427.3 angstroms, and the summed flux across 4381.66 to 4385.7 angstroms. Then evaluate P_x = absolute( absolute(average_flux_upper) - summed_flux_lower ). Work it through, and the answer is 50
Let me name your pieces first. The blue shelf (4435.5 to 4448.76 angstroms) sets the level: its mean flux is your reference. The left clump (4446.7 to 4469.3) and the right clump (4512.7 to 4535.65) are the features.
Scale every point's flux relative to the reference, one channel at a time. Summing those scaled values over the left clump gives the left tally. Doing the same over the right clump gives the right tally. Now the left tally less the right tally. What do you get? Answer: -0.5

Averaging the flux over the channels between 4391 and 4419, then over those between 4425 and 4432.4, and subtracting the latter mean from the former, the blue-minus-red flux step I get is 0.86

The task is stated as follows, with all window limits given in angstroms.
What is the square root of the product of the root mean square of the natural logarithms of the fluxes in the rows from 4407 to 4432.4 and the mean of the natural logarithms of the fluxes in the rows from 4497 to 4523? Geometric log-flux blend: 2.824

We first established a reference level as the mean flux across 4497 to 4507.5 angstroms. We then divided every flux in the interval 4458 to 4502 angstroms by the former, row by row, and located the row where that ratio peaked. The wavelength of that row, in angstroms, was 4479.09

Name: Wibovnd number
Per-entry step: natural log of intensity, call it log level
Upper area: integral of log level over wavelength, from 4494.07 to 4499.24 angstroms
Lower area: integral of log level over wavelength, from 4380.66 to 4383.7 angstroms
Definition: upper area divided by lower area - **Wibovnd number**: 1.7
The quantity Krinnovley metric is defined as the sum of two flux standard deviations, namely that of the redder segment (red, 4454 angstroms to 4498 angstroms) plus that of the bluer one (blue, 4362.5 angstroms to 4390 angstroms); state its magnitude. 2.8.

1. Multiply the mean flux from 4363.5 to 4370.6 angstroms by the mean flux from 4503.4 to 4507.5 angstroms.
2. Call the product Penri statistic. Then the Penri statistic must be 310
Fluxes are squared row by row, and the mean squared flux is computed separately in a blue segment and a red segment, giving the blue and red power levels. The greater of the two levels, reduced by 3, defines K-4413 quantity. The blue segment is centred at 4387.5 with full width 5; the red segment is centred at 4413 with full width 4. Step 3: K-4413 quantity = 259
